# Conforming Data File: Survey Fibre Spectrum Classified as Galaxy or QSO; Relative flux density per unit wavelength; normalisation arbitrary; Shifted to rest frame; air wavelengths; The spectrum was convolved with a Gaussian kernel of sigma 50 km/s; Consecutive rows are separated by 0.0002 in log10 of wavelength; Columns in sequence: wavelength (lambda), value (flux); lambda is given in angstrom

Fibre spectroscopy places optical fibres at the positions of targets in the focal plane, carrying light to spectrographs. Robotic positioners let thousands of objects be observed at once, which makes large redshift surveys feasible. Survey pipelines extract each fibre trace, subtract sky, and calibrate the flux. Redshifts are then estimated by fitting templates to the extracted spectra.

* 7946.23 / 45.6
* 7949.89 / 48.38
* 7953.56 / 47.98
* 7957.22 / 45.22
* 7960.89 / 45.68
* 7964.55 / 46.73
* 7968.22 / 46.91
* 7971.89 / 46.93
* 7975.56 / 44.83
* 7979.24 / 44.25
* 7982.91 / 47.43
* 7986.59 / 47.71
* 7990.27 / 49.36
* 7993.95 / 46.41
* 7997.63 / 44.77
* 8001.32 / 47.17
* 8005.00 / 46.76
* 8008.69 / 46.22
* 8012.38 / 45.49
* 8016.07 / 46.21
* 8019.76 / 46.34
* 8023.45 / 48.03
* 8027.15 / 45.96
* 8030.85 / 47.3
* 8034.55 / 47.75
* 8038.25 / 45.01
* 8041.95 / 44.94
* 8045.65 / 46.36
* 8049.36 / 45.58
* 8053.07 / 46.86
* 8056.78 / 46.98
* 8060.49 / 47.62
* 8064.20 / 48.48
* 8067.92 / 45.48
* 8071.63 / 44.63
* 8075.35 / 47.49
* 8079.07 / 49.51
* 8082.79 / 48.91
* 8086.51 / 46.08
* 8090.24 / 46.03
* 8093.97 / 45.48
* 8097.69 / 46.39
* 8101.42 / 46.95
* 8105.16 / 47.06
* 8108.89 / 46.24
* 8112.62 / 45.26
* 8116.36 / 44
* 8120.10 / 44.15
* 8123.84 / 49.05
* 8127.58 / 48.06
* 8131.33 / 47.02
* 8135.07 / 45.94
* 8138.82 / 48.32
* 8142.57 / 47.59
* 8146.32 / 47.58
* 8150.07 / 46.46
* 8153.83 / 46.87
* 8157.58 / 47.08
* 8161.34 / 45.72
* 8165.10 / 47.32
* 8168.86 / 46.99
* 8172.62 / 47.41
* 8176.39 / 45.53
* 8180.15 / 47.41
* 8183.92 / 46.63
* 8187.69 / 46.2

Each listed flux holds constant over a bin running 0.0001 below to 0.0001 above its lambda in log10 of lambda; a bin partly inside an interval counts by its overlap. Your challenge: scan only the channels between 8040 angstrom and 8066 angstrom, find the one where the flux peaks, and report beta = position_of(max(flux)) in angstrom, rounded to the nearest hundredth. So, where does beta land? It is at 8064.20 angstrom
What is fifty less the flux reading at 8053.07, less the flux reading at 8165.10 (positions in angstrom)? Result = -44.2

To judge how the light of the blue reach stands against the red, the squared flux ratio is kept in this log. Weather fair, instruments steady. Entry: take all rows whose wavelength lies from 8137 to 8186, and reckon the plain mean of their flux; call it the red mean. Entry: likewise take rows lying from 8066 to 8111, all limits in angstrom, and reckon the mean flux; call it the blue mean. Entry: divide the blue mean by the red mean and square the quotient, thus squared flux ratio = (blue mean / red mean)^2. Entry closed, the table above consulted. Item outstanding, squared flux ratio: 0.987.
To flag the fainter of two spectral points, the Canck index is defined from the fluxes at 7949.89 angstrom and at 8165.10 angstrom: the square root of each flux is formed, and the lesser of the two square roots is 6.88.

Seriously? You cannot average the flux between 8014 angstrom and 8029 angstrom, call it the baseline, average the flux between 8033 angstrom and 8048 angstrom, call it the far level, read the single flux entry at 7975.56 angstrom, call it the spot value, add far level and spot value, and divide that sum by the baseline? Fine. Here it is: 1.95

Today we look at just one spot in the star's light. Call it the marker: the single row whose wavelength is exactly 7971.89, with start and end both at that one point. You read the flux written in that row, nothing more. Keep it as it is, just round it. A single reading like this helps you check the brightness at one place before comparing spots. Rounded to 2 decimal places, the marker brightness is 46.93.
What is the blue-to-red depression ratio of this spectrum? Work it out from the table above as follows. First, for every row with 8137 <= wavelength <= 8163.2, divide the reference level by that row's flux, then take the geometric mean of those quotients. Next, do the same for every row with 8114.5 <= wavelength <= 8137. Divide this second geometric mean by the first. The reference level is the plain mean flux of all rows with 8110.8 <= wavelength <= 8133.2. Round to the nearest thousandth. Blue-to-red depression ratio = 1.016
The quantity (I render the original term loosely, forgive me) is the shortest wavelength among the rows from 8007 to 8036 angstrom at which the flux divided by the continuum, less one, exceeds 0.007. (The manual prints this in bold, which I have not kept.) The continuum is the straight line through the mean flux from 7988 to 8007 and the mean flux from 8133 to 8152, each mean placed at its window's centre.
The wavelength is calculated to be 8023.45 angstrom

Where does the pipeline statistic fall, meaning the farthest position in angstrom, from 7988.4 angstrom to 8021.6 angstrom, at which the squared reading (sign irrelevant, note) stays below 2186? 8019.76 angstrom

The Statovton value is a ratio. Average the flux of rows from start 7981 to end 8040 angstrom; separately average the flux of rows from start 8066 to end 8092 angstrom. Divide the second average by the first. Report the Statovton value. 1.003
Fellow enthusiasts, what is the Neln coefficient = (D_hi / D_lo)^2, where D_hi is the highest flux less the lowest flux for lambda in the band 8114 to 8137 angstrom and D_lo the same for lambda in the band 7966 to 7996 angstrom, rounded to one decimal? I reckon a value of 1.0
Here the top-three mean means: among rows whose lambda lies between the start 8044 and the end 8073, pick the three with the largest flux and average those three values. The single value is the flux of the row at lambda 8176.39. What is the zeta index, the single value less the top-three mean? -2.2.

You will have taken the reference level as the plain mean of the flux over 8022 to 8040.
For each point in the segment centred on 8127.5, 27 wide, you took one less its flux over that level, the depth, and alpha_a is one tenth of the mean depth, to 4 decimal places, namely 0.0003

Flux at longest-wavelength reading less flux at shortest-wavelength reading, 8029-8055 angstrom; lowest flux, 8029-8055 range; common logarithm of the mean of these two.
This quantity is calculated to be 1.35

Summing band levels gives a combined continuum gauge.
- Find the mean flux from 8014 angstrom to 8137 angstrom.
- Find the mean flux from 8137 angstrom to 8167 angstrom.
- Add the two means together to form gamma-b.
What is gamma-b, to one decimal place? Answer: 93.7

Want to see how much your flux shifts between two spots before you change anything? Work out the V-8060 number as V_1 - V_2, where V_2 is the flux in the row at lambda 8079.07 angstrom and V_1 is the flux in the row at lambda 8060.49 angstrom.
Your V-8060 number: -1.9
